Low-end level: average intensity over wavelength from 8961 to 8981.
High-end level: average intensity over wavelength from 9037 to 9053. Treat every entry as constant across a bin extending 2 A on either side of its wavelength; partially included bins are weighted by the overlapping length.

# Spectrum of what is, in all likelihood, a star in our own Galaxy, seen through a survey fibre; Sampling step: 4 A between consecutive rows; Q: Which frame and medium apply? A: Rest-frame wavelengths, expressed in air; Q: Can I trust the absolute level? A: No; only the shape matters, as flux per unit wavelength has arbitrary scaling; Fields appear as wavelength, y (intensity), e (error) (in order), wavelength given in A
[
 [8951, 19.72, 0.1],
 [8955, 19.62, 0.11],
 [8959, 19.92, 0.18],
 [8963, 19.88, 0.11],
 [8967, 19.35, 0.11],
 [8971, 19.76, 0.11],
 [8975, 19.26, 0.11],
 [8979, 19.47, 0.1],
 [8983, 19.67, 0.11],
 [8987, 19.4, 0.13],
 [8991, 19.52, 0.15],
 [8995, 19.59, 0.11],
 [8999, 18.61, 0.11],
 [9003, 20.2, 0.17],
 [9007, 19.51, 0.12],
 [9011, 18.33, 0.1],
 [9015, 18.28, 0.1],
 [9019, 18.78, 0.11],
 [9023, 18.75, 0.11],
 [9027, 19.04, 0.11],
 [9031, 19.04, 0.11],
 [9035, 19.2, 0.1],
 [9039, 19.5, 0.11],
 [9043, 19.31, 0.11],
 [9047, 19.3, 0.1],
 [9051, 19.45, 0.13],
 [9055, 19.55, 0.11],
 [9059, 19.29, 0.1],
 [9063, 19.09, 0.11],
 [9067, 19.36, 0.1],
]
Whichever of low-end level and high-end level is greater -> 19.5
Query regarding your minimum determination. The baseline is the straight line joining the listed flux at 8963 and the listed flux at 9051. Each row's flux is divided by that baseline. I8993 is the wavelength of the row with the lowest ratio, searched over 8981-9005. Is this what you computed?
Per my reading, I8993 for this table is 8999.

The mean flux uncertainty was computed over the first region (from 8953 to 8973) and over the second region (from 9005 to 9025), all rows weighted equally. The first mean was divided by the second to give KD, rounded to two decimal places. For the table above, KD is 1.15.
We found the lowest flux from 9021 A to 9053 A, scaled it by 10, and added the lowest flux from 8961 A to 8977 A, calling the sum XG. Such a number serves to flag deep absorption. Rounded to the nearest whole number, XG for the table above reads 207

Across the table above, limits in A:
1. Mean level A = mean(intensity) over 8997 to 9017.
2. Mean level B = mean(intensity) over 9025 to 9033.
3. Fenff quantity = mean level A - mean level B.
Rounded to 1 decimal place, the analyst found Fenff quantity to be -0.1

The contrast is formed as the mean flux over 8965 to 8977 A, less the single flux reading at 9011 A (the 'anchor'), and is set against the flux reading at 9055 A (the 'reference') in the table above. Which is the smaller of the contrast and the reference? 1.1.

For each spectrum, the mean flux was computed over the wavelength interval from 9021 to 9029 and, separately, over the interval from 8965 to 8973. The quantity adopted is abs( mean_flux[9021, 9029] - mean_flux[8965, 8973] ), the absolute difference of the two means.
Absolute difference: 0.66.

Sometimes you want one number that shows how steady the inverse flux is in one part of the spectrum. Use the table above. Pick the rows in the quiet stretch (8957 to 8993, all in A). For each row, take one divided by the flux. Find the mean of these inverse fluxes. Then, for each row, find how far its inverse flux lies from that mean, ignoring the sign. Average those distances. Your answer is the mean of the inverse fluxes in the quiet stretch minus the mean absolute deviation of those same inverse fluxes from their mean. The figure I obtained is 0.0506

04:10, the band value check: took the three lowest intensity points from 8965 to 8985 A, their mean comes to 19.4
